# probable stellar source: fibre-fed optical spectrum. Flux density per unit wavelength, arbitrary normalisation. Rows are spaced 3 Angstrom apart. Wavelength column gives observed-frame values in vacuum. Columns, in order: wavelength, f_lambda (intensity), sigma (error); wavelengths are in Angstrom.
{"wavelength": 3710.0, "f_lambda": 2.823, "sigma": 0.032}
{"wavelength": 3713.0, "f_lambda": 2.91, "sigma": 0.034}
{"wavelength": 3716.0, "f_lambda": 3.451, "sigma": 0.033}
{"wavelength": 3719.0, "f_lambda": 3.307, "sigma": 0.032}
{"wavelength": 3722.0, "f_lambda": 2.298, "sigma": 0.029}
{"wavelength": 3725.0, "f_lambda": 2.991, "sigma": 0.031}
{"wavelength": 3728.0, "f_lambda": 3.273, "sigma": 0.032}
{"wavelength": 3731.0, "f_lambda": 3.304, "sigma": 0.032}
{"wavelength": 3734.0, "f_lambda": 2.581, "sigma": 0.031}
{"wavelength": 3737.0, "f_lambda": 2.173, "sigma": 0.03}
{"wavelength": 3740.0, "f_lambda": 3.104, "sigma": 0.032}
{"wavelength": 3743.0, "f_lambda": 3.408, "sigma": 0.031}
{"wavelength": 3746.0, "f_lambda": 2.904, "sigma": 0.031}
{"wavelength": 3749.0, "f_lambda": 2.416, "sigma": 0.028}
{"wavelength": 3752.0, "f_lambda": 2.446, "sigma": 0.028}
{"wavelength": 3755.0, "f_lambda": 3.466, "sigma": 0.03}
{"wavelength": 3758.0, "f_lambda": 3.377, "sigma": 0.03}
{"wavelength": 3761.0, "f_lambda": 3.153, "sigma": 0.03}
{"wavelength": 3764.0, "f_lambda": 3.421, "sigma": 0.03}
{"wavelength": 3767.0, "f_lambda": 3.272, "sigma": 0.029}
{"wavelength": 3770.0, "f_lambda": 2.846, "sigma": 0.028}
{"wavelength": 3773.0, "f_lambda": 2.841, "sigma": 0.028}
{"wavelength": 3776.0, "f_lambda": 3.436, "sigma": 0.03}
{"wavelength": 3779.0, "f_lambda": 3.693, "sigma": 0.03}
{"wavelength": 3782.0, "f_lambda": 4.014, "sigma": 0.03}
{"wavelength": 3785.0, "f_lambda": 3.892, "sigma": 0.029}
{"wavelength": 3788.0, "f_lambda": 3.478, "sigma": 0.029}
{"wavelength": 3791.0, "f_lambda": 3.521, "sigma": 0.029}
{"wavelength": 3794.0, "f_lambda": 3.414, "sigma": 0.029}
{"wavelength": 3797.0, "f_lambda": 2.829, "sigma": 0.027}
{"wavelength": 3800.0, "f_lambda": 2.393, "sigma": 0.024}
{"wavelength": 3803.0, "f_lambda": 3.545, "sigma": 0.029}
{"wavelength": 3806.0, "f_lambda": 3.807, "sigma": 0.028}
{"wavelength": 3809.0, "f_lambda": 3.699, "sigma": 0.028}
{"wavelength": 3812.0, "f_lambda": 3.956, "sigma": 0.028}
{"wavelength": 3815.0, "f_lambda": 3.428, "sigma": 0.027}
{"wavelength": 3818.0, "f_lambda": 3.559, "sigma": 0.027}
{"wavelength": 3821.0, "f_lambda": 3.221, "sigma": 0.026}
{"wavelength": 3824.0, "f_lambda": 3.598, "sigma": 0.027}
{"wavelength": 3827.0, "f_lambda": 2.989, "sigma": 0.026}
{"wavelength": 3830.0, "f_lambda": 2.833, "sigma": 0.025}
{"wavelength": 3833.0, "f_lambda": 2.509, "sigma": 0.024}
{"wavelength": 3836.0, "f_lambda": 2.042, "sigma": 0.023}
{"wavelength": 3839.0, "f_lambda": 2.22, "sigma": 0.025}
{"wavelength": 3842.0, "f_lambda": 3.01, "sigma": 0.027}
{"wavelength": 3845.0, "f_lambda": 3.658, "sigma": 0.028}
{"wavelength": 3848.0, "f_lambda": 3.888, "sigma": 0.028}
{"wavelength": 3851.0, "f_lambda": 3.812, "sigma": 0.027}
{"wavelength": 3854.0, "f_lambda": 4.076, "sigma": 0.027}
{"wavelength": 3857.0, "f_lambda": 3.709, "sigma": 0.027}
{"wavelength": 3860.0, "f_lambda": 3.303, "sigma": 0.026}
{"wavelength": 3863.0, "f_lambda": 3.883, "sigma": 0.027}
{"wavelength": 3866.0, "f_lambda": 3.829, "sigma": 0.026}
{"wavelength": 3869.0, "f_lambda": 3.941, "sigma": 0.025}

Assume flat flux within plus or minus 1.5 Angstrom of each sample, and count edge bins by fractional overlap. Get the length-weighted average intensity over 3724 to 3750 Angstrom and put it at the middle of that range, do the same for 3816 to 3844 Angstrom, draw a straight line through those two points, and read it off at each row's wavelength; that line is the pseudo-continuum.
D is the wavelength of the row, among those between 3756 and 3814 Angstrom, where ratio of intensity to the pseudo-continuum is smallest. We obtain 3800.0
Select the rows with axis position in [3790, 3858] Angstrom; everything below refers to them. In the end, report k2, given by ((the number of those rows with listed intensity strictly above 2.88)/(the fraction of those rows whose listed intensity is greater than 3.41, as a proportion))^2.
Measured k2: 780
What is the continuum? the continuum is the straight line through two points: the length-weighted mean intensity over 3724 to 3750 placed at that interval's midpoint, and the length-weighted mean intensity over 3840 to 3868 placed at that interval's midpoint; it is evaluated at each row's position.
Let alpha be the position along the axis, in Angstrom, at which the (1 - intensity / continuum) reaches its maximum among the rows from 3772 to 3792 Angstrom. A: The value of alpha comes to 3773.0 Angstrom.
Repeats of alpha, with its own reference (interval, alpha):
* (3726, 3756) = 3737.0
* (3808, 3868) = 3836.0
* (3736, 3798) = 3737.0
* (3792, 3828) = 3800.0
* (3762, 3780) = 3773.0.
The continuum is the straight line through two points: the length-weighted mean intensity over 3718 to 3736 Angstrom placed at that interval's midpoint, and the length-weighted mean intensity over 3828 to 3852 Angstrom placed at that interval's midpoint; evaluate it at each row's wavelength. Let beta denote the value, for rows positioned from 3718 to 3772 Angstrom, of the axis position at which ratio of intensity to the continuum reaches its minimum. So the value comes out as 3737.0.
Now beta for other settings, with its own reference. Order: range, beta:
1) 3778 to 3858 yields 3836.0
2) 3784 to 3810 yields 3800.0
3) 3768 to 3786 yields 3773.0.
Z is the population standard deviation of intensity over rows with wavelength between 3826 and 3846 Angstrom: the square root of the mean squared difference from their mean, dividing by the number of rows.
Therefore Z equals 0.51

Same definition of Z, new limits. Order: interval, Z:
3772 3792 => 0.35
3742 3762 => 0.41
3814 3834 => 0.38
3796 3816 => 0.52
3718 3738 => 0.45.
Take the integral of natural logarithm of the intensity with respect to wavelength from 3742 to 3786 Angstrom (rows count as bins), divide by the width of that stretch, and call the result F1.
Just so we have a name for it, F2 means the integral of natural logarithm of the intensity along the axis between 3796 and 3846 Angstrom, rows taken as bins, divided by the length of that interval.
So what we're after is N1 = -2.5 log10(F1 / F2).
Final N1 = -0.04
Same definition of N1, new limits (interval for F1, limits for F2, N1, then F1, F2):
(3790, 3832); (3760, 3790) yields 0.02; 1.19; 1.22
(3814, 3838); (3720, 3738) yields -0.07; 1.08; 1.02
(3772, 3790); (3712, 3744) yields -0.18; 1.27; 1.08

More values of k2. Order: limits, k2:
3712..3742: 4900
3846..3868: 67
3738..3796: 1003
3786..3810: 64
